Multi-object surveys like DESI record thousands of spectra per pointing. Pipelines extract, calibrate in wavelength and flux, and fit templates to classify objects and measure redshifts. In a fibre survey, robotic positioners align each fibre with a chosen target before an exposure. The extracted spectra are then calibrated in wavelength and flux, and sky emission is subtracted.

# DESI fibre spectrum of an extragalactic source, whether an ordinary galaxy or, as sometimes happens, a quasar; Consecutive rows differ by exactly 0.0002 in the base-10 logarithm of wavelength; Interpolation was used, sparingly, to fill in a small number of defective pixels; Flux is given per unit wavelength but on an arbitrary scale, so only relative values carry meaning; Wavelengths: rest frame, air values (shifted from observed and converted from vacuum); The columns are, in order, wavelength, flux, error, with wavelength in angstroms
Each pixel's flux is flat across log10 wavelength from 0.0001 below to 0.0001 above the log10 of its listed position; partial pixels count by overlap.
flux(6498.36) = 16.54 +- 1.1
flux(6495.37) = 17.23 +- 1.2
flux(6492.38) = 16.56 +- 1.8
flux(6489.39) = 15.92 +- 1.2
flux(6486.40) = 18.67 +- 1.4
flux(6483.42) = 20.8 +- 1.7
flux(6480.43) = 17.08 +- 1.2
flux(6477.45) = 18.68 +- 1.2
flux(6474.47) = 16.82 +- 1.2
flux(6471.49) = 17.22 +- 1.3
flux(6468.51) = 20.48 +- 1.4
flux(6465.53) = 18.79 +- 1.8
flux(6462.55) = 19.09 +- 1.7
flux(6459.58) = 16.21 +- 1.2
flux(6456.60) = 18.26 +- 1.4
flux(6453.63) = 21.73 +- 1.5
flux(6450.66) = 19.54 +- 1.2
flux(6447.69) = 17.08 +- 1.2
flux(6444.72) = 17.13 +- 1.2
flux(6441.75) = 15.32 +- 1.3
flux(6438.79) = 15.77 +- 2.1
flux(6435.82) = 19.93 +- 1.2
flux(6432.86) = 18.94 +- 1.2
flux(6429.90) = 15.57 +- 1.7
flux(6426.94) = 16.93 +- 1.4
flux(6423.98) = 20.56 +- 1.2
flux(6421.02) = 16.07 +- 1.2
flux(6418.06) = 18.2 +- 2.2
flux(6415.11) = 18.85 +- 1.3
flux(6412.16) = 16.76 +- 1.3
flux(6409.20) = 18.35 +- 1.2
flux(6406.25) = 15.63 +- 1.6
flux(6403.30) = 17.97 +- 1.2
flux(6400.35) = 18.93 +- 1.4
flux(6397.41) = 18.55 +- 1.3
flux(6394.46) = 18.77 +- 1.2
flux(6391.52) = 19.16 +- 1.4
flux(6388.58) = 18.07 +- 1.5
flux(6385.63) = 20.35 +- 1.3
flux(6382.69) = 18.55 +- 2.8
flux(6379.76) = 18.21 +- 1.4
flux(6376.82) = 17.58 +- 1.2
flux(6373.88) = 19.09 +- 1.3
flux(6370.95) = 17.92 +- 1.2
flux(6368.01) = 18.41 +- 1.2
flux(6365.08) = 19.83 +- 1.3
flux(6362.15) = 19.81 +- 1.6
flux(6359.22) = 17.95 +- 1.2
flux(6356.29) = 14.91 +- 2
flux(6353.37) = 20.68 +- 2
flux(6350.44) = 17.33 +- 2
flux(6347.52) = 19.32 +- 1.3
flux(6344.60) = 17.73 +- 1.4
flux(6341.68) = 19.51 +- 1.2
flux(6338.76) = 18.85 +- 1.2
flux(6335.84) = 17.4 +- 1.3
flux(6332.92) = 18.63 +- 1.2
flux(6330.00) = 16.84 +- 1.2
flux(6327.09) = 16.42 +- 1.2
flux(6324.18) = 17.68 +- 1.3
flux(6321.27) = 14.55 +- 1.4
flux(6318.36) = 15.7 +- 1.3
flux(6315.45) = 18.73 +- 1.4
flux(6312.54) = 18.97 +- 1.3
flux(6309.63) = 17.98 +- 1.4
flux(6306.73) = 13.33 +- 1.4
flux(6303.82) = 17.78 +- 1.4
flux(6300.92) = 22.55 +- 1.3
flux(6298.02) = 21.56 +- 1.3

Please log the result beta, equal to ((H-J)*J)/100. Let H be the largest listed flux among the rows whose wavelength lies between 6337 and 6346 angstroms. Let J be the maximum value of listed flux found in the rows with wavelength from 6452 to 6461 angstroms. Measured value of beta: -0.48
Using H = 19.51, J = 21.73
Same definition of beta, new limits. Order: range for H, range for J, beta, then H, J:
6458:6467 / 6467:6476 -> -0.28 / 19.09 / 20.48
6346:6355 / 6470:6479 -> 0.37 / 20.68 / 18.68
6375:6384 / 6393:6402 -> -0.07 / 18.55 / 18.93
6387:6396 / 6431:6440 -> -0.15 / 19.16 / 19.93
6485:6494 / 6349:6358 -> -0.42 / 18.67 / 20.68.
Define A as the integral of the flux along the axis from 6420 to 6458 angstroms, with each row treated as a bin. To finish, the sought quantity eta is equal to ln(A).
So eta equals 6.52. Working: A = 681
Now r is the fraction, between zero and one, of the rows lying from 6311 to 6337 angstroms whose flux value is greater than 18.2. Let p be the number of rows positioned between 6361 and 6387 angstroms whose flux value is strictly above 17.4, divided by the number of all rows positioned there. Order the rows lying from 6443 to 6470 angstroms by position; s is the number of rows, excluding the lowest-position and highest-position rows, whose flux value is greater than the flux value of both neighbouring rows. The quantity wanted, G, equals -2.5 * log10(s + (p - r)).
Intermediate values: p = 1.00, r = 0.3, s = 2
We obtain -1.06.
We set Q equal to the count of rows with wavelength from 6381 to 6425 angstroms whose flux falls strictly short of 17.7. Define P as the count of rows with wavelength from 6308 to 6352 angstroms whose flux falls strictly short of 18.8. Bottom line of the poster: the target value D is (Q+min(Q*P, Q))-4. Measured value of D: 2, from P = 11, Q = 3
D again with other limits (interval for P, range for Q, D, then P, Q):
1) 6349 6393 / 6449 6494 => 8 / 9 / 6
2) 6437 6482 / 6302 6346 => 10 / 11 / 7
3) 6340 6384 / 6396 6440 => 8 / 9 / 6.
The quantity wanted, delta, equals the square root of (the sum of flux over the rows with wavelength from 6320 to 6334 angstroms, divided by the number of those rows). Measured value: 4.10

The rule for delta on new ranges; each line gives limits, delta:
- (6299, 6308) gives 4.23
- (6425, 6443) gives 4.13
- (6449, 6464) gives 4.35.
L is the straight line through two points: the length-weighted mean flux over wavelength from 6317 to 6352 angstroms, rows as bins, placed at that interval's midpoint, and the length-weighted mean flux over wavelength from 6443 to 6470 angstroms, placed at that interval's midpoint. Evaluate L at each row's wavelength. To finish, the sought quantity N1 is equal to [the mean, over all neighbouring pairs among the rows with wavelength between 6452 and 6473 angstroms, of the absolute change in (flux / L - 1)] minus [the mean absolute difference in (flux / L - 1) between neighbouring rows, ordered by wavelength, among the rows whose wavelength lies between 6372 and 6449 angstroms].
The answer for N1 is 0.031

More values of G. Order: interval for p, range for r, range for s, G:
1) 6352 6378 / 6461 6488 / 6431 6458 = -1.27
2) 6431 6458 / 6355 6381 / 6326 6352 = -1.19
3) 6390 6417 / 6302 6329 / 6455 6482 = -1.38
